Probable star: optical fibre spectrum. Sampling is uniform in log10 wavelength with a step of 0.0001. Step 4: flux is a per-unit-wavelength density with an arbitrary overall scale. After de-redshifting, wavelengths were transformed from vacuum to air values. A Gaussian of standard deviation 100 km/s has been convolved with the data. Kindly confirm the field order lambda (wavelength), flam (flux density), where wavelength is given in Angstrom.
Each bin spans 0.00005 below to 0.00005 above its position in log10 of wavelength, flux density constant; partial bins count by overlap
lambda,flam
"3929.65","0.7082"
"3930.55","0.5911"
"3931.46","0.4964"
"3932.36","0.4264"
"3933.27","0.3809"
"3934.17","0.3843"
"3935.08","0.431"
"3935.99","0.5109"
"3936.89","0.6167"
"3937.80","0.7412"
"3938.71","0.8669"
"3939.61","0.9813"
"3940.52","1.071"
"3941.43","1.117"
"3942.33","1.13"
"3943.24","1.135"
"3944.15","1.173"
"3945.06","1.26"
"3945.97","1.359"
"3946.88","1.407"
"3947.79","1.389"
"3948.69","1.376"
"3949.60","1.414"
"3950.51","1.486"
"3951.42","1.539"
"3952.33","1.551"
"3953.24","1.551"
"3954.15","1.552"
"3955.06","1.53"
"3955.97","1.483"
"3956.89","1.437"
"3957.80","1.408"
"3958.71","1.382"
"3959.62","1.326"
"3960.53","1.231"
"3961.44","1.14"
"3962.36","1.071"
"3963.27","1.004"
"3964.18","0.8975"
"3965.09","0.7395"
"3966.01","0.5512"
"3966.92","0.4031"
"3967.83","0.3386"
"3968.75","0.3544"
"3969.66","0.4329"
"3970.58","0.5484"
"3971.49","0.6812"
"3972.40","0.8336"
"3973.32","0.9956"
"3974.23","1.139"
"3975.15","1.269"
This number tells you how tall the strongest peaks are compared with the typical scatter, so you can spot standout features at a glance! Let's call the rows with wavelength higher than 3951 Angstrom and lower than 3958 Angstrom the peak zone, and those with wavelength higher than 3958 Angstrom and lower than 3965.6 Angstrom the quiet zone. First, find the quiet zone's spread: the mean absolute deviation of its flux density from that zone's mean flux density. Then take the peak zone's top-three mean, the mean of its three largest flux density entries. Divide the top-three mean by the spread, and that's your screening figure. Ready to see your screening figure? 9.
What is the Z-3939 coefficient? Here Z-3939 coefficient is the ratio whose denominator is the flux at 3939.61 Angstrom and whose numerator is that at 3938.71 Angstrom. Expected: 0.9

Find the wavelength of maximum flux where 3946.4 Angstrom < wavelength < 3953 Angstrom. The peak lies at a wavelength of 3952.33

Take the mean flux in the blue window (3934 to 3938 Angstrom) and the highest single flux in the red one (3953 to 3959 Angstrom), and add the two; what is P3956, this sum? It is 2.1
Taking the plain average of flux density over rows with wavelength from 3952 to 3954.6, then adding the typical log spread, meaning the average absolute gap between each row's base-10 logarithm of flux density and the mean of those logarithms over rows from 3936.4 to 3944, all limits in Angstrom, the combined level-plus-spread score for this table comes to 1.63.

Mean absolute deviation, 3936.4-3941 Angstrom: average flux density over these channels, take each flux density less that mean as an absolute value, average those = 0.141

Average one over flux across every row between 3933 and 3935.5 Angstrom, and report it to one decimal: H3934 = 2.5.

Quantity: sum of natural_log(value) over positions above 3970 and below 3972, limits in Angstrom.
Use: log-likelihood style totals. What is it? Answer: -1.0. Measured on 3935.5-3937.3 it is -1.2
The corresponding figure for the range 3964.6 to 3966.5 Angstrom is -0.9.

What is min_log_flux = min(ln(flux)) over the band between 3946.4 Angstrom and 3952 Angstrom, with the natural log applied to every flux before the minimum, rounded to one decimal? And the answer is 0.3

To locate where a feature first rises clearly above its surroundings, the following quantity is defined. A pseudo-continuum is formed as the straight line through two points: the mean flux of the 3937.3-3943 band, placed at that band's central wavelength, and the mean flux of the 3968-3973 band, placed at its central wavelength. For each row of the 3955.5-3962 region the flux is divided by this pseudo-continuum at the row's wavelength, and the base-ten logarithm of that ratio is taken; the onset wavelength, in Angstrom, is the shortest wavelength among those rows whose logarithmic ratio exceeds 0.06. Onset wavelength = 3955.97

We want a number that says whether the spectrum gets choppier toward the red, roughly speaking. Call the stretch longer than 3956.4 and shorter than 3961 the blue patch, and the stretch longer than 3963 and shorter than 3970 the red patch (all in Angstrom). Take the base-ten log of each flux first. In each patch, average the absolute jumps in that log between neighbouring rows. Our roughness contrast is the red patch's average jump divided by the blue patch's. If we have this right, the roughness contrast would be 4.9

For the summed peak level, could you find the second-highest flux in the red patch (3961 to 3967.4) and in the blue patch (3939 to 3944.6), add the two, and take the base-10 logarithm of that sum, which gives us 0.34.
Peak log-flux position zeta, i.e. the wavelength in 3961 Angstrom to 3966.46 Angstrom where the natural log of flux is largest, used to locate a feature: 3961.44 Angstrom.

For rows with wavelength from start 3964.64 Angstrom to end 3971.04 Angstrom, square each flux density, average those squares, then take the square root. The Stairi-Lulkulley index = 0.50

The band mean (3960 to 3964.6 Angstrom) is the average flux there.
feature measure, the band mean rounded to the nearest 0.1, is 1.1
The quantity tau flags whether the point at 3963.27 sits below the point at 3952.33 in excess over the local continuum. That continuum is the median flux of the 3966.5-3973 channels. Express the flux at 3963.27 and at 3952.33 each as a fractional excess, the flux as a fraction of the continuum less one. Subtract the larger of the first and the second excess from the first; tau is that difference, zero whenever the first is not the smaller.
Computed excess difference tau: -1.3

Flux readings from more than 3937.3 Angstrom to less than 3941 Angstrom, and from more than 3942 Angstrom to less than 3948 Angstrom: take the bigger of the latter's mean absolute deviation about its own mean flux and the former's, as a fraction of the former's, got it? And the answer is 1.0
